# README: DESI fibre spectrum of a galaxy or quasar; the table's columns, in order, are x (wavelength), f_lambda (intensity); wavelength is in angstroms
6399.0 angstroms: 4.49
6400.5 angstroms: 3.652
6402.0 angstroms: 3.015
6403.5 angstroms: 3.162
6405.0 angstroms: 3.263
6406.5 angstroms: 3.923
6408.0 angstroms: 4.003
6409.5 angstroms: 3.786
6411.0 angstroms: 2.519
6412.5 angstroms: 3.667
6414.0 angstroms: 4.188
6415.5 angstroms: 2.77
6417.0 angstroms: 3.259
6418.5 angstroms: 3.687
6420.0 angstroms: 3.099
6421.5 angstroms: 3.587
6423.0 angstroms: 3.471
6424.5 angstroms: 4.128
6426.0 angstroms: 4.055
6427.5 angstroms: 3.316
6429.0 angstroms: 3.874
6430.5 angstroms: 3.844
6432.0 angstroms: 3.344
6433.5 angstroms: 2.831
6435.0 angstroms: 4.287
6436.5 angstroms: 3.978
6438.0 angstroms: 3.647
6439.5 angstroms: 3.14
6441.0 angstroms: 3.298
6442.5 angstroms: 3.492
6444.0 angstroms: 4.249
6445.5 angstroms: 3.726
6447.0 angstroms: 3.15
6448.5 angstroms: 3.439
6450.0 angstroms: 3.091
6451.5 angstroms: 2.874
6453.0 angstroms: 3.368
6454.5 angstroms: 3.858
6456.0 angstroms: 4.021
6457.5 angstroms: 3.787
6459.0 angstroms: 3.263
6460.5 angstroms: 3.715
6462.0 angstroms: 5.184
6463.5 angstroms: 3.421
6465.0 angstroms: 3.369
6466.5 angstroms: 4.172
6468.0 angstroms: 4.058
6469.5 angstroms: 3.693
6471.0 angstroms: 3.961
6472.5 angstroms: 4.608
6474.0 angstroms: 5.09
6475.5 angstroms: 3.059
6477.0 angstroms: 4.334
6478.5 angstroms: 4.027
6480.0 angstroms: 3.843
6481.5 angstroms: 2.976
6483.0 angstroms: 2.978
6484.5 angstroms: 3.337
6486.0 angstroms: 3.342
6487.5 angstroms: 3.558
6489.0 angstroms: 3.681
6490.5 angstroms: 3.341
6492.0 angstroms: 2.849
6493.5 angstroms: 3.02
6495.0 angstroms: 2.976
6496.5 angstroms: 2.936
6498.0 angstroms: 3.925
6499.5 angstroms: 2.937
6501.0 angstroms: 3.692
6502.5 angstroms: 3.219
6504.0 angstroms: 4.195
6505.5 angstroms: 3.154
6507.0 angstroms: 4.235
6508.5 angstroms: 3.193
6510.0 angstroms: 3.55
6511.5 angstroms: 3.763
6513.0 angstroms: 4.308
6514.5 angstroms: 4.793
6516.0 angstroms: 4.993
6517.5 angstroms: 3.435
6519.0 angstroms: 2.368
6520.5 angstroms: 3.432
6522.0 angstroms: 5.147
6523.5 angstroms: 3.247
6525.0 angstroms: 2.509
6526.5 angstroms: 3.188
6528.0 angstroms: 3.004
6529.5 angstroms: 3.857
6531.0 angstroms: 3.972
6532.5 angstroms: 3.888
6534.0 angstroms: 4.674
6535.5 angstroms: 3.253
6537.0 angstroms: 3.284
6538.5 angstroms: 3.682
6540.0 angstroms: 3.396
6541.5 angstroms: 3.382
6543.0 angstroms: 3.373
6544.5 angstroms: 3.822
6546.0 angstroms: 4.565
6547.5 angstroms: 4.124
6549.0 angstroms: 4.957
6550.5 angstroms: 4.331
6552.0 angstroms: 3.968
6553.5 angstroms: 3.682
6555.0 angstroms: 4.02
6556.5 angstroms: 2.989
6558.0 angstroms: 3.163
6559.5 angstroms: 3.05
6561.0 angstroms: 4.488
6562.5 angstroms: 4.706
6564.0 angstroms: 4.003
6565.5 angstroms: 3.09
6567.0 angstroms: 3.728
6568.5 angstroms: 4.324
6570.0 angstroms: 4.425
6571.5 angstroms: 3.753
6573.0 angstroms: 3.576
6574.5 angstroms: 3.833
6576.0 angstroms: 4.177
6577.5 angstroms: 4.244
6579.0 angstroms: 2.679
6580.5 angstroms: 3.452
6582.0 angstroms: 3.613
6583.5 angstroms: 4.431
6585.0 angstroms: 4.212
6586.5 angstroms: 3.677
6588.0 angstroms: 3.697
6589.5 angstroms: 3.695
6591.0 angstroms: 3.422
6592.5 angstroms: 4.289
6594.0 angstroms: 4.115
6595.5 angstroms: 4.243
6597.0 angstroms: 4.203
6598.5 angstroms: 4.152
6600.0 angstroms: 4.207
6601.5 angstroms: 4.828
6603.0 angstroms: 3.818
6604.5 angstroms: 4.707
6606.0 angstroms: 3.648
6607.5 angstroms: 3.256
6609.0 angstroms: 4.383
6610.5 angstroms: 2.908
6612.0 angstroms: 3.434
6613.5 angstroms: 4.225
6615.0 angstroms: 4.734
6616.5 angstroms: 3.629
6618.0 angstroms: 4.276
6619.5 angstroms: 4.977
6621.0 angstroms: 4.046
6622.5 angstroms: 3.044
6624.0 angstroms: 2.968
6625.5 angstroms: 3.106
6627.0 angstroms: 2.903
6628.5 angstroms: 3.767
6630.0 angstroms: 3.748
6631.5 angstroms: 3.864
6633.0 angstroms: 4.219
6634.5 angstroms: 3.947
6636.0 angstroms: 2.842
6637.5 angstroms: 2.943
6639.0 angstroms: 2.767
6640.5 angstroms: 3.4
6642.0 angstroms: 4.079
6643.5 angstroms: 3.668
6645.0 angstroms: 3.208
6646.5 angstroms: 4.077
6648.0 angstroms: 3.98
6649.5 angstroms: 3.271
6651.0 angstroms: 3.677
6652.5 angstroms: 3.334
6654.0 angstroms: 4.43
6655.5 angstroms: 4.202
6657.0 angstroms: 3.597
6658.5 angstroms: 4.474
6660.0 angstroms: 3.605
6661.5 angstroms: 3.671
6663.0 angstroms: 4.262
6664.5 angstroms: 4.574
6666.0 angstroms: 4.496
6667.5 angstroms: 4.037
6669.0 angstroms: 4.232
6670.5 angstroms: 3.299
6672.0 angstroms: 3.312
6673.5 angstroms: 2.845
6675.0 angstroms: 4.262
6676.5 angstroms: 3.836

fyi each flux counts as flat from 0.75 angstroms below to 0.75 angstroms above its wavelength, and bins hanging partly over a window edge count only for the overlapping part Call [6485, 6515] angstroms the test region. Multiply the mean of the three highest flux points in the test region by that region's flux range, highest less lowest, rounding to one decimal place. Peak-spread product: 8.6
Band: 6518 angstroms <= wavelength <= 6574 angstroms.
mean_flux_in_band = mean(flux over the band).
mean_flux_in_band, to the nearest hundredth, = 3.74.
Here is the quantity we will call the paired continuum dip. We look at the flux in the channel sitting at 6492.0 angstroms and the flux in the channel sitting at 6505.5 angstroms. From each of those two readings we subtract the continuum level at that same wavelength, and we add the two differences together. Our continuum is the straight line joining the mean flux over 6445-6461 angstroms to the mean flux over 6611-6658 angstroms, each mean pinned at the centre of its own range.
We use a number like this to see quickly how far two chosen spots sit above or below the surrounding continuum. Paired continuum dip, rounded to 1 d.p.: -1.1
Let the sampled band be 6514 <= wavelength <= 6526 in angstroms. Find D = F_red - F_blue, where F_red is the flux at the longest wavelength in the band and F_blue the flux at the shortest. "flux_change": -2.3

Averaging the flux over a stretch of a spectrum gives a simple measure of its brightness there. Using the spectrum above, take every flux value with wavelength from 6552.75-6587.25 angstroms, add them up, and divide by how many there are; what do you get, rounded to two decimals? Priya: 3.80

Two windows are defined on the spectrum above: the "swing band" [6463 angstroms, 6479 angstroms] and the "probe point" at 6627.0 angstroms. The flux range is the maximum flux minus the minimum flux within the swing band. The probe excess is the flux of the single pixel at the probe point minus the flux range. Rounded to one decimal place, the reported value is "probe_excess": 0.9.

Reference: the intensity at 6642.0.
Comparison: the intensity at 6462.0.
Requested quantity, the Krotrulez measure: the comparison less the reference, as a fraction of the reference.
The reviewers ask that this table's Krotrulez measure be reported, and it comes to 0.27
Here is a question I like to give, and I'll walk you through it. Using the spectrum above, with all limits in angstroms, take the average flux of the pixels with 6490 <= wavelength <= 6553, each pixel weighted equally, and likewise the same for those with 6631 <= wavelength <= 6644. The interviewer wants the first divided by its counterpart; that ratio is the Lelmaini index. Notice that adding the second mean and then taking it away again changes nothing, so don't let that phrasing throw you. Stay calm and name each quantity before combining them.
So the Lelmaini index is 1.04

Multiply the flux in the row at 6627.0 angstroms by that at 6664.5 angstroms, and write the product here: 13.3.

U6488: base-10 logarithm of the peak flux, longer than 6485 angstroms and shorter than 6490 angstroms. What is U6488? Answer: 0.57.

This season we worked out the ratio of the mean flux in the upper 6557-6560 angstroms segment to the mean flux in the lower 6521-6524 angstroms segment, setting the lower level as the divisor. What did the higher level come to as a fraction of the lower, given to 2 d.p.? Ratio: 0.74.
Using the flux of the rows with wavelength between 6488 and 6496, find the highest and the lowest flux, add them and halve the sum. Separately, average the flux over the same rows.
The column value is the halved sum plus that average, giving 6.44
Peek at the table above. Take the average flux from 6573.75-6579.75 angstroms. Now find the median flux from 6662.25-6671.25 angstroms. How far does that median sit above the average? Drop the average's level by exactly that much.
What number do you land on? 3.22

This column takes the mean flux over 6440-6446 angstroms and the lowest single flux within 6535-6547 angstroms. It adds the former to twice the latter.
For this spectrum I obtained 10.2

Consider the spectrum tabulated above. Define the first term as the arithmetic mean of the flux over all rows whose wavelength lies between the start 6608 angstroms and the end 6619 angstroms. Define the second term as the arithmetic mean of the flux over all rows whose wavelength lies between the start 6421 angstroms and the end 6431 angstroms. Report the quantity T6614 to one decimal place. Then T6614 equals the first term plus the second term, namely 7.7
